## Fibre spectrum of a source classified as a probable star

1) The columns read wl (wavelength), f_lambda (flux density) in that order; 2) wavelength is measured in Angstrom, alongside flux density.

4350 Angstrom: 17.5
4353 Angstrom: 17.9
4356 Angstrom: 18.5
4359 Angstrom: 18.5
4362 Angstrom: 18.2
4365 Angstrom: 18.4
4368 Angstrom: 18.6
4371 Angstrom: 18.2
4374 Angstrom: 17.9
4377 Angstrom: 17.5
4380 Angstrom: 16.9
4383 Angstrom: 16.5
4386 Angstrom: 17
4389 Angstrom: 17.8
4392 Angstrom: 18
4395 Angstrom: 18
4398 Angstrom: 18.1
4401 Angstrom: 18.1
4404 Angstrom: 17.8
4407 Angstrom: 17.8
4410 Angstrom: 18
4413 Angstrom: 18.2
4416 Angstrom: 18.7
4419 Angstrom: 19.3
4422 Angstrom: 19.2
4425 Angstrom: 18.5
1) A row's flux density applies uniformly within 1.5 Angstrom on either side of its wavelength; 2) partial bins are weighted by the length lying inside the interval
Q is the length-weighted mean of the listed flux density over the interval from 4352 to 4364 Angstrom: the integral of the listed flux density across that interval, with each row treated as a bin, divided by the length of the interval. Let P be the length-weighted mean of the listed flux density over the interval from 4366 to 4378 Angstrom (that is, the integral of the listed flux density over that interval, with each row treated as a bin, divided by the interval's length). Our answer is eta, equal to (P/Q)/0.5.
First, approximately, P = 18.1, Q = 18.3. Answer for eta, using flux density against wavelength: 1.98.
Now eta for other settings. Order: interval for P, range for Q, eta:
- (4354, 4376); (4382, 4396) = 2.09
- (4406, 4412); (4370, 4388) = 2.07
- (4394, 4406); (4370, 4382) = 2.05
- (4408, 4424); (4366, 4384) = 2.11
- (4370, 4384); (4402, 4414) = 1.94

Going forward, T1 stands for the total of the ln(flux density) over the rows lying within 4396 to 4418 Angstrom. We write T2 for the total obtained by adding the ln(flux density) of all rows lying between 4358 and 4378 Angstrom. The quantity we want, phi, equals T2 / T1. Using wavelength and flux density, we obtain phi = 1.00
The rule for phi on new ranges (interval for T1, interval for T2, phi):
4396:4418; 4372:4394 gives 0.99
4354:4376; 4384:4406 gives 0.99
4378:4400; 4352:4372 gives 1.02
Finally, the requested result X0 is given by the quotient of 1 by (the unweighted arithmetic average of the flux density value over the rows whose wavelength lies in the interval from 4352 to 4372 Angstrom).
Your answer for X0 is 0.0546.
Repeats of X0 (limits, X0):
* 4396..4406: 0.0556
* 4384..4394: 0.0568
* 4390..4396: 0.0556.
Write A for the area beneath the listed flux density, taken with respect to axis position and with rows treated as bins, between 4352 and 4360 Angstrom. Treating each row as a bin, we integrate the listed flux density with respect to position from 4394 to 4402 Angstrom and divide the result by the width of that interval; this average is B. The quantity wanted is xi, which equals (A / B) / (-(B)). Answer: -0.45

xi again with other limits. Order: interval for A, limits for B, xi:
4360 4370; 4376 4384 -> -0.64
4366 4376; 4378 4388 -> -0.64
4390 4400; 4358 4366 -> -0.53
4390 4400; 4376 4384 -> -0.63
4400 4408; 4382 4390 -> -0.49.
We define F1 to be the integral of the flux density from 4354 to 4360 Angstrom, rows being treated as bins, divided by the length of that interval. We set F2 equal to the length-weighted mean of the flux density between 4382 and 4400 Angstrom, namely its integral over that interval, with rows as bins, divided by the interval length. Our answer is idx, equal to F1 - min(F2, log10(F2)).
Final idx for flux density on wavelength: 17.2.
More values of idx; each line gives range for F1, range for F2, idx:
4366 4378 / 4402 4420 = 16.8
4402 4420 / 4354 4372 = 17.0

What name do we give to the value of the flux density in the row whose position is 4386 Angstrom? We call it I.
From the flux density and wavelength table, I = 17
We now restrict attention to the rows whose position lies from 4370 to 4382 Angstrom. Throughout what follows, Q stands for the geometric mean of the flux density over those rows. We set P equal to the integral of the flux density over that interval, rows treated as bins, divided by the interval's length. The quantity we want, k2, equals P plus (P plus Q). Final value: 52.7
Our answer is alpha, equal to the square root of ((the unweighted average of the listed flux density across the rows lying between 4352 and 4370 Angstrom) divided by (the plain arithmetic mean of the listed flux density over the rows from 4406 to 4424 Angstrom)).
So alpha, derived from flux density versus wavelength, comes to 1.00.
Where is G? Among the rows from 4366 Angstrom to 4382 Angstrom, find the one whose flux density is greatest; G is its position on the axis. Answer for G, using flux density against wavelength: 4368 Angstrom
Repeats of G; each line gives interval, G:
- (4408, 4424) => 4419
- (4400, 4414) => 4413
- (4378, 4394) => 4392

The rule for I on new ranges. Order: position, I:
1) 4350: 17.5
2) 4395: 18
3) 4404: 17.8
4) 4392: 18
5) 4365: 18.4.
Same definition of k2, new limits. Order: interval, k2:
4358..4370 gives 55.2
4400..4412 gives 53.8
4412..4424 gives 56.6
